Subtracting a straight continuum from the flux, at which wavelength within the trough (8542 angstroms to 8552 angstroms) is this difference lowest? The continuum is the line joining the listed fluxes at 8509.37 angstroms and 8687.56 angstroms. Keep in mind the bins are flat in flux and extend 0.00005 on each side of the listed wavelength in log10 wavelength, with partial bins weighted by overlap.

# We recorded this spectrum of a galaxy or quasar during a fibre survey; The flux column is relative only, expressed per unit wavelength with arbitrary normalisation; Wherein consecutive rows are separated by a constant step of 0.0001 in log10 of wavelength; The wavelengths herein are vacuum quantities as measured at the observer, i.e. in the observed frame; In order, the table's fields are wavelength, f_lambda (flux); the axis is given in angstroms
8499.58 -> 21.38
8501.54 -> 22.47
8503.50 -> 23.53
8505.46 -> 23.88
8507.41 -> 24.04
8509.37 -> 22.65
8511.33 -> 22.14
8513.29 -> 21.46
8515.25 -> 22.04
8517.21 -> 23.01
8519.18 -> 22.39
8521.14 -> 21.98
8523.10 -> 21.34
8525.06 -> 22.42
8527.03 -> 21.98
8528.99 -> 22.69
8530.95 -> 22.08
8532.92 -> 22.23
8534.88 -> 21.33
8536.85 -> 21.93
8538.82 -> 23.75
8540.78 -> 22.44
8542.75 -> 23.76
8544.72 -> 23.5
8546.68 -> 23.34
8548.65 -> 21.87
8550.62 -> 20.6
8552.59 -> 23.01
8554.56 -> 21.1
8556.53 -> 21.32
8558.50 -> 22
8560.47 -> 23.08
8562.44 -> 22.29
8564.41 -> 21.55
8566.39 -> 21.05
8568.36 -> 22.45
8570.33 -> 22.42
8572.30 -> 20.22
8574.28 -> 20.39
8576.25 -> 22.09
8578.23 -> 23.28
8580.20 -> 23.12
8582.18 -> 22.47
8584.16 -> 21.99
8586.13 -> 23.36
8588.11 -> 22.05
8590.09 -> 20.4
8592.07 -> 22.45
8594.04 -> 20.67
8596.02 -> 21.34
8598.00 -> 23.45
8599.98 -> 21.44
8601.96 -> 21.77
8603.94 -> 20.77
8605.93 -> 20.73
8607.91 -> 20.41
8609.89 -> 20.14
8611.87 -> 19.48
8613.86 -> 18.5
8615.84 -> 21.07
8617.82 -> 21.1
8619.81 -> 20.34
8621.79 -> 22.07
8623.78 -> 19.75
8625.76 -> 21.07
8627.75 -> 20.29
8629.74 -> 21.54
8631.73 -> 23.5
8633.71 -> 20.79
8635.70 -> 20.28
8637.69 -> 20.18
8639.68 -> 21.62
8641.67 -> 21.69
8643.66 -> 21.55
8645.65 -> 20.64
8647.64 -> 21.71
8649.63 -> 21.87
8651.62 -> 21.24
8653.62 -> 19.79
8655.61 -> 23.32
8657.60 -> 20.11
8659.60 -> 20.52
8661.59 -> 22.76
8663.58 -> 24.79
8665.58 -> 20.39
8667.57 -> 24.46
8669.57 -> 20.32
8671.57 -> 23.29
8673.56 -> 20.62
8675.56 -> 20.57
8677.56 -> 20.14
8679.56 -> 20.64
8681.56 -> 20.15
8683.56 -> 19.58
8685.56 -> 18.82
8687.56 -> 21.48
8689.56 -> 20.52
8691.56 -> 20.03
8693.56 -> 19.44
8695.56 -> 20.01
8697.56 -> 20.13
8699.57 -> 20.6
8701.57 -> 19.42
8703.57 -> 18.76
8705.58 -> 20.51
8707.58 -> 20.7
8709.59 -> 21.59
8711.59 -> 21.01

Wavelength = 8550.62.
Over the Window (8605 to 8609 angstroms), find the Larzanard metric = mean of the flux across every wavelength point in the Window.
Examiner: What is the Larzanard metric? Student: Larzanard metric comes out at 20.6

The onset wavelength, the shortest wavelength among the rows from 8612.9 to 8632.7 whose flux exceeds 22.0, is 8621.79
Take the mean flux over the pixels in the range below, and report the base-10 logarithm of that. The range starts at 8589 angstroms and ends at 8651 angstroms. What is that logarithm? 1.32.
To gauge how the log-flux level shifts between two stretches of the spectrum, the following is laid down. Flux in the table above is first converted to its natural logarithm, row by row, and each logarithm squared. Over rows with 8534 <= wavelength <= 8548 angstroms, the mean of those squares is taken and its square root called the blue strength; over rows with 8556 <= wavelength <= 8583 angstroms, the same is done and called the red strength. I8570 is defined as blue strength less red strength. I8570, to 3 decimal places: 0.039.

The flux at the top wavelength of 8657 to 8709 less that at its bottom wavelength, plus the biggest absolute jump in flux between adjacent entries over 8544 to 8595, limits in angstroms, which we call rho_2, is 3.0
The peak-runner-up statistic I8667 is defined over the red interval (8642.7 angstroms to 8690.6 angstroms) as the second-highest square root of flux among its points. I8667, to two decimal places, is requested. 4.95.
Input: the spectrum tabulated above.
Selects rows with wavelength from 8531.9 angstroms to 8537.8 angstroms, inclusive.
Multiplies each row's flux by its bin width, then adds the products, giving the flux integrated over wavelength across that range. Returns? 129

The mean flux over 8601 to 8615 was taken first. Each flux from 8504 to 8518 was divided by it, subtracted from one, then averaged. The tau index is -0.12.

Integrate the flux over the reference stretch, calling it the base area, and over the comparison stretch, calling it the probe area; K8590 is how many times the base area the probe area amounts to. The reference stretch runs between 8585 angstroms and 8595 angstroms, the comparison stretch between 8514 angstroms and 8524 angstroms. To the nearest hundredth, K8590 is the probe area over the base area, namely 1.01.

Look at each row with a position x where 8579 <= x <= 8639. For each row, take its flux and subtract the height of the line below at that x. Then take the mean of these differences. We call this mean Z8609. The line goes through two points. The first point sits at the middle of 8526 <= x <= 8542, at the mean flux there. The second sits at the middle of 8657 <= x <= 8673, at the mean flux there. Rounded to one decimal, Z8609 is -1.0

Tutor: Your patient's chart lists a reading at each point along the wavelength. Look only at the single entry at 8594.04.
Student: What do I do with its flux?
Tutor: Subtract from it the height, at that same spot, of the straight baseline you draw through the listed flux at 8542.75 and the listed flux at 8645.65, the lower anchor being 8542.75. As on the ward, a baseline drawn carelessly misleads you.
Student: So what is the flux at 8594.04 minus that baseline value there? -1.5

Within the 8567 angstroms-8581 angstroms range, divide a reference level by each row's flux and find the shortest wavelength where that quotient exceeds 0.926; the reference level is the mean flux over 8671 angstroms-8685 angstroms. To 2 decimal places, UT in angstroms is 8572.30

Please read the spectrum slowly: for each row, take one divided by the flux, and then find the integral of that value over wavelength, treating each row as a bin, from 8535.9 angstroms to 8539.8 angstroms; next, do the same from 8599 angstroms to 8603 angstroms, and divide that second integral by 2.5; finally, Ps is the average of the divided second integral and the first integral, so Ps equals 0.123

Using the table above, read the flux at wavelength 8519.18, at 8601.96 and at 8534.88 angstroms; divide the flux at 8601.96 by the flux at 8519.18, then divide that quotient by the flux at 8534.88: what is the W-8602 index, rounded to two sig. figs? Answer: 0.046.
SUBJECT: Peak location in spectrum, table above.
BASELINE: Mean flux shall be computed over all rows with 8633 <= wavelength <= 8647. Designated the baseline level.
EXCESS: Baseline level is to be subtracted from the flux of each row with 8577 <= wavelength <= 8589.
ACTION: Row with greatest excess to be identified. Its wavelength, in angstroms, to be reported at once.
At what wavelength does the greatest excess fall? 8586.13 angstroms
